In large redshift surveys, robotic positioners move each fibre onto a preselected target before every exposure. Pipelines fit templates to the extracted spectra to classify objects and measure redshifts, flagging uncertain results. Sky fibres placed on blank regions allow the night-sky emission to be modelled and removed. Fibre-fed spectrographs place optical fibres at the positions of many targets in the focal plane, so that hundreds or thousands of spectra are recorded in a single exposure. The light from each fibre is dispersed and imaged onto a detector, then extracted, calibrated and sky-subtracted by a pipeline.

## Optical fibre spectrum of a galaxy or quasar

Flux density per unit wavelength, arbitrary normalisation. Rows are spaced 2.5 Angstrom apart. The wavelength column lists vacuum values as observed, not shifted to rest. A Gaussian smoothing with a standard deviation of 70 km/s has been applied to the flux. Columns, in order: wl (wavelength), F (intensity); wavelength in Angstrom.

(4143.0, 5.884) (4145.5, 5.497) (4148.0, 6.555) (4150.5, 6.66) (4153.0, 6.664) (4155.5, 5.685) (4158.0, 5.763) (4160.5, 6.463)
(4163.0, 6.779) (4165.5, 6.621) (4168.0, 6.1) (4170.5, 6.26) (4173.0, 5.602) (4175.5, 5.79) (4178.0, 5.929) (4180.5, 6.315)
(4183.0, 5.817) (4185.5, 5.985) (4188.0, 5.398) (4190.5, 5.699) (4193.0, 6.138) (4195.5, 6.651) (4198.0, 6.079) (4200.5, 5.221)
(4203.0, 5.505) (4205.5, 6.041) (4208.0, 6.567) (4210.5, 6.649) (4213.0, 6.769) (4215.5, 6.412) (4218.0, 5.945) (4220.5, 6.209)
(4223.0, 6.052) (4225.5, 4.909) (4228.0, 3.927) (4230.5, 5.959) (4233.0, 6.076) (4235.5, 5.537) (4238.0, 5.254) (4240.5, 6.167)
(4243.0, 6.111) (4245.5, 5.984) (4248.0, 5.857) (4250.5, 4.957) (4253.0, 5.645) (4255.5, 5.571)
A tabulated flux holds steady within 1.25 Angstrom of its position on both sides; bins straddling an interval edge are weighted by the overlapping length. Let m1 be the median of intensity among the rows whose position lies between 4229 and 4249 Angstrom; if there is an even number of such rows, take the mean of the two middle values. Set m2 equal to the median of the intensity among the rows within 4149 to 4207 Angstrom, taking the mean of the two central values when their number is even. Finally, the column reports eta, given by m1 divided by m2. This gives 0.99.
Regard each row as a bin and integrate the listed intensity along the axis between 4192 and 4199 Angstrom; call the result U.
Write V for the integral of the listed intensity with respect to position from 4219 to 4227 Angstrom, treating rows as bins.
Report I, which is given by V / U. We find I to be 1.03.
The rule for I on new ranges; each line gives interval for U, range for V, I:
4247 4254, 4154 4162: 1.26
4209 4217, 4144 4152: 0.95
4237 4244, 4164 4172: 1.23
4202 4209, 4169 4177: 1.12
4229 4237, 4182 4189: 0.87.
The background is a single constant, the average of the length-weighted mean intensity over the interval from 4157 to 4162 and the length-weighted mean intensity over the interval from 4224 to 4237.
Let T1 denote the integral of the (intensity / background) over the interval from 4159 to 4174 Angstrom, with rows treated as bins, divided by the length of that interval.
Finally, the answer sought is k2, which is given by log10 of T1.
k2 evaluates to 0.042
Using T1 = 1.10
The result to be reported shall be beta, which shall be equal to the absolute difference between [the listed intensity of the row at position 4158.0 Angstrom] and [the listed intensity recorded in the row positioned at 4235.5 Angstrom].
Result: 0.2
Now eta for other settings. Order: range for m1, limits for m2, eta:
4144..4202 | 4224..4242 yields 1.10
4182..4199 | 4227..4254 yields 1.02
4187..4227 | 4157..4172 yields 0.95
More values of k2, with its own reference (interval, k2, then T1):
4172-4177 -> -0.001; 1.00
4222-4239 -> -0.027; 0.94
